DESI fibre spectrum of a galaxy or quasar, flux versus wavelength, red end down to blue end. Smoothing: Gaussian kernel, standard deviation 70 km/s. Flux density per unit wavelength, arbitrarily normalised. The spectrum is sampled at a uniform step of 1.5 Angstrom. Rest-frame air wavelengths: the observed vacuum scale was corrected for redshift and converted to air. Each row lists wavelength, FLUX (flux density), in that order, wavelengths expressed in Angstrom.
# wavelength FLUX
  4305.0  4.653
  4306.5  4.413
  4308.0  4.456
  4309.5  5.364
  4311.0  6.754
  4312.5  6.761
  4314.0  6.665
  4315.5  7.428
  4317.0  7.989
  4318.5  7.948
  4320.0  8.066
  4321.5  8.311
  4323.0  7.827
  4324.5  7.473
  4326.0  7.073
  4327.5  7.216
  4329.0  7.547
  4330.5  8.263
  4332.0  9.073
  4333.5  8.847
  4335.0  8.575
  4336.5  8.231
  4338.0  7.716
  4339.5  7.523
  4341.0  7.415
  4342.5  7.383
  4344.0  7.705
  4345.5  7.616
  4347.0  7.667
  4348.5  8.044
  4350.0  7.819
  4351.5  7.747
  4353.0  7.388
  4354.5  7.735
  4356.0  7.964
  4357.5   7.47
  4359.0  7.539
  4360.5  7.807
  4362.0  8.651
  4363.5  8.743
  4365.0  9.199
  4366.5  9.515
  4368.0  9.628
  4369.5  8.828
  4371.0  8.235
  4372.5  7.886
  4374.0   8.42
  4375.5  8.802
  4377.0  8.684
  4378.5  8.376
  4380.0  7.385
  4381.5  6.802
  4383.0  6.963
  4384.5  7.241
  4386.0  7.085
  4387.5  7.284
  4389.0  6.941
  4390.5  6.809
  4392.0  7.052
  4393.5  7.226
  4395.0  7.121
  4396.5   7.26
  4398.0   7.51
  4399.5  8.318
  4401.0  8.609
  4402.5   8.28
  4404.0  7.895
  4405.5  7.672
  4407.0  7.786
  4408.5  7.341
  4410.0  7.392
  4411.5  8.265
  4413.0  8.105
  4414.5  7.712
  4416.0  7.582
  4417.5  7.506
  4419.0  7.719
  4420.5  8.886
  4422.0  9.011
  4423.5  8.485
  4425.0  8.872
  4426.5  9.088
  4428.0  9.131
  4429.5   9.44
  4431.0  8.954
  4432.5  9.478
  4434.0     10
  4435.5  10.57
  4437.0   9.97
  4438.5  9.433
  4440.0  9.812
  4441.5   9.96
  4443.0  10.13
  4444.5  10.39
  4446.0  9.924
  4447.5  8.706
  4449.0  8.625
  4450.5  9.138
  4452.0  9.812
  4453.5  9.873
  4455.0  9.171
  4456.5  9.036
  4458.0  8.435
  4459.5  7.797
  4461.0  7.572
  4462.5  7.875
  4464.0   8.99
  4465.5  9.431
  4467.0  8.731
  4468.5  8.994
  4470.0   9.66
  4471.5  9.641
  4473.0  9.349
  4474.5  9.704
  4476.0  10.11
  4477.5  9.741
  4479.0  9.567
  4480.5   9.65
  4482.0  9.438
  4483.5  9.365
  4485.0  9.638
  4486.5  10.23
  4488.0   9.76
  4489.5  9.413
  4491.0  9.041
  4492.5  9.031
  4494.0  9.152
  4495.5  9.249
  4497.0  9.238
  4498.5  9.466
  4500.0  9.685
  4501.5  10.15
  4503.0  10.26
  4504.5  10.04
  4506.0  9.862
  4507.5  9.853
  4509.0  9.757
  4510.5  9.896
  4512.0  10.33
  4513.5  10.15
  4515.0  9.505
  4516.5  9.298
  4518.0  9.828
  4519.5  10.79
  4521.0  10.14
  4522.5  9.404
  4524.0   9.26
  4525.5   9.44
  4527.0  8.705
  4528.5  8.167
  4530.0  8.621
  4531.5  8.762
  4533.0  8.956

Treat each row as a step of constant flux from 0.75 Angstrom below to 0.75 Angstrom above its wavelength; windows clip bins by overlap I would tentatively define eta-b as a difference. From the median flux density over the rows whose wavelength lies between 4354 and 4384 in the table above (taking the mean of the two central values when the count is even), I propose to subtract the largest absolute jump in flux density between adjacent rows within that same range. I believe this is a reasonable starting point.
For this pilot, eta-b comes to 7.3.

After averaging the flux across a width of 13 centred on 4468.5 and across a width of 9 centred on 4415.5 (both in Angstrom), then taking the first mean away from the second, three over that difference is -2.2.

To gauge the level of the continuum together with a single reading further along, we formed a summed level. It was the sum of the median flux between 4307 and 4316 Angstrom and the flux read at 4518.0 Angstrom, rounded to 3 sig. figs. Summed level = 16.5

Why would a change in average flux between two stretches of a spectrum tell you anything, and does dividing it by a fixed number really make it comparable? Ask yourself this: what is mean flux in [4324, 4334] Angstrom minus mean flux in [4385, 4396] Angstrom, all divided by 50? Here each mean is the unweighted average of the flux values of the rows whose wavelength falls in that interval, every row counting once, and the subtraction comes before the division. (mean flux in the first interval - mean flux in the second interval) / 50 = 0.017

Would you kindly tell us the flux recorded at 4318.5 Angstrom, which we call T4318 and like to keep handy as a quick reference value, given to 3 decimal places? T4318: 7.948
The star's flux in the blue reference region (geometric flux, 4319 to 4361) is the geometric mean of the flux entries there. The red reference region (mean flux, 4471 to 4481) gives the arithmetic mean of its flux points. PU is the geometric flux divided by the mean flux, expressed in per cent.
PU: 81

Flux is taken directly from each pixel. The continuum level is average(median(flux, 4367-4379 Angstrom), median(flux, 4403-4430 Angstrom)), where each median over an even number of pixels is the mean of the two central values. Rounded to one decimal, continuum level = 8.3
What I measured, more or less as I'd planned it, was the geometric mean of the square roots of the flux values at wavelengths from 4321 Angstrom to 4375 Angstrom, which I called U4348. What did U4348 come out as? 2.83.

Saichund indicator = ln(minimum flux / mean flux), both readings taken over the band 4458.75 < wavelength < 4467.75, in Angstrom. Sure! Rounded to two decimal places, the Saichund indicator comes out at -0.10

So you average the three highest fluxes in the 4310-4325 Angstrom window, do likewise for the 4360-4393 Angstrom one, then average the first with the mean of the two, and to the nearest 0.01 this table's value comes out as 8.45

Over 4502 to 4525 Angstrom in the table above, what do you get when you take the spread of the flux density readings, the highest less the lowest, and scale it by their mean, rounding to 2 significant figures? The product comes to 15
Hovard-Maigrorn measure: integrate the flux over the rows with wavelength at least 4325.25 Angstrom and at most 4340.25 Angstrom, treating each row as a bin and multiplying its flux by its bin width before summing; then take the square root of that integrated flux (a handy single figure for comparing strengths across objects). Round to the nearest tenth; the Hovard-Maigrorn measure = 11.0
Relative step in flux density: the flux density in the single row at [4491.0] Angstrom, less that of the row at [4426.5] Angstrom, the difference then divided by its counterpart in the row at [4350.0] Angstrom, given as -0.01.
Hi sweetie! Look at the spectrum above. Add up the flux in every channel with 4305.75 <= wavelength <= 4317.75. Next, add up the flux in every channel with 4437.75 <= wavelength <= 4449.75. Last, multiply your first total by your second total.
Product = 3836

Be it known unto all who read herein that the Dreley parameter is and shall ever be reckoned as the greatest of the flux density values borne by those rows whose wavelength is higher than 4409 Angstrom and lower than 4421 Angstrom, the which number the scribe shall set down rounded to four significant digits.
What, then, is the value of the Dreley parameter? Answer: 8.886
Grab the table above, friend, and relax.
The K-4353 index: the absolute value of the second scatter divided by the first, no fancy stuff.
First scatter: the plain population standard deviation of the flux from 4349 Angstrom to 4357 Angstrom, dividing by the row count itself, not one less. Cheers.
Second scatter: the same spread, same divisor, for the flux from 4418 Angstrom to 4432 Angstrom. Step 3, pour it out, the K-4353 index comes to 2.44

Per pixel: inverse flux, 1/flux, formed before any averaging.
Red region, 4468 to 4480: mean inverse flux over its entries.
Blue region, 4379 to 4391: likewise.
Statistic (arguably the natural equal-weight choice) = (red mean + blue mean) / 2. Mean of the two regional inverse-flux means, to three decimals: 0.123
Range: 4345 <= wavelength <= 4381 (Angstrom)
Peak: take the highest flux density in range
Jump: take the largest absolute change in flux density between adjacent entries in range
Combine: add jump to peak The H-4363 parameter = 10.6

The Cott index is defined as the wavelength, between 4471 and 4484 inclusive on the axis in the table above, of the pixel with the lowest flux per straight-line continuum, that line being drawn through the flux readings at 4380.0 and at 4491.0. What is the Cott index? 4483.5 Angstrom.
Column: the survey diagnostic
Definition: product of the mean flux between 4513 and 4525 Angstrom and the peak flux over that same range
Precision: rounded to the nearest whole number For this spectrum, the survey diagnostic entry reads 106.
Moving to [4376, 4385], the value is 66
